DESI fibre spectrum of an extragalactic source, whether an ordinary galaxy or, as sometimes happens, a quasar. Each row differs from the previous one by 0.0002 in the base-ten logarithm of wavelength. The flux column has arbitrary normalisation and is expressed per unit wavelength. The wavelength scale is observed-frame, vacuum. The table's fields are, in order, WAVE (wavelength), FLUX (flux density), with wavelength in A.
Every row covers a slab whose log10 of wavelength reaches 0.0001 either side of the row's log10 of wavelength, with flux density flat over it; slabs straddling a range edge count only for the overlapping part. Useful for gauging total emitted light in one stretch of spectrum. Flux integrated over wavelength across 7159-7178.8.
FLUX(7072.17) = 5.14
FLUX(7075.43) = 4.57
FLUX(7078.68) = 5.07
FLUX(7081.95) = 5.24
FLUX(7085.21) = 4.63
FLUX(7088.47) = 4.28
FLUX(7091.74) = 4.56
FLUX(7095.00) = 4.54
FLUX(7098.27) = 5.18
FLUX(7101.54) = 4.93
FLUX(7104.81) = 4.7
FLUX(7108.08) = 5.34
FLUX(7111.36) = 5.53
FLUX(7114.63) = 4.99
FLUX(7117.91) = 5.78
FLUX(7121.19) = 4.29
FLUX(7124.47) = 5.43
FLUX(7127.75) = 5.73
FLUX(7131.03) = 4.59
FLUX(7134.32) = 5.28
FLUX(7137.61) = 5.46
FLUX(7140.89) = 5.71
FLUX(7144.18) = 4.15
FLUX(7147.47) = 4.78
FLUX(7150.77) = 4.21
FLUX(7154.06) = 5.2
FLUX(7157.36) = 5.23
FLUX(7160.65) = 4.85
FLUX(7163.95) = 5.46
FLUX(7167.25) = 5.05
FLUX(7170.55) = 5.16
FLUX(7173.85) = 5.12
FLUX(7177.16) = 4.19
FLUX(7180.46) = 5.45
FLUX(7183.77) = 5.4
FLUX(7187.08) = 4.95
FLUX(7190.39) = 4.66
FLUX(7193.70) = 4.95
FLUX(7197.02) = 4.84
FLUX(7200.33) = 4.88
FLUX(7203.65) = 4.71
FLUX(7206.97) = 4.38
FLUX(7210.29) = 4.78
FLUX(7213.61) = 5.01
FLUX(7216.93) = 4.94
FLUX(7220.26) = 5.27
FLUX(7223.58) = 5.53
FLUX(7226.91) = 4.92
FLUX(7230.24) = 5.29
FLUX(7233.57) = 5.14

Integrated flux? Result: 98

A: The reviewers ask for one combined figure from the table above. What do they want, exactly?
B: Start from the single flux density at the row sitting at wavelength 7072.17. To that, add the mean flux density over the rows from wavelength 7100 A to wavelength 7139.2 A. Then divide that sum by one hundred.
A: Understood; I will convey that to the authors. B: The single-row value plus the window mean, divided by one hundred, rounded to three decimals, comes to 0.103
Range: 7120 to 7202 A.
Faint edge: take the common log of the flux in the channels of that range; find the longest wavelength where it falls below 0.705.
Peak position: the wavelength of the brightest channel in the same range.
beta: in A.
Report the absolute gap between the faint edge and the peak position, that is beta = 72.6 A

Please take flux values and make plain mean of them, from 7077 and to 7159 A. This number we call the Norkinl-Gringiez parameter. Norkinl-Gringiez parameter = 4.99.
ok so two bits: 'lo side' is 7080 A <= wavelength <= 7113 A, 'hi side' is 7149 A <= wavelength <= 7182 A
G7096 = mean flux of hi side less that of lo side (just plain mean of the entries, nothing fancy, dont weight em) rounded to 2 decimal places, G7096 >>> 0.10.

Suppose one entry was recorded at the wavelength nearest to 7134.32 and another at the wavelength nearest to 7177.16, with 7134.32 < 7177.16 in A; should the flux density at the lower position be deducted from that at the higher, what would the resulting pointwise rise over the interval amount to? -1.1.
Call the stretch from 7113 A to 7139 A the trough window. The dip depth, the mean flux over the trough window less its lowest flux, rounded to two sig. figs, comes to 0.90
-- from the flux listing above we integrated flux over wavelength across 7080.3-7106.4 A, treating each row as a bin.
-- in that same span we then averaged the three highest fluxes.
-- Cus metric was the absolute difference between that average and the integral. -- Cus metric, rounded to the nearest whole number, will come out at 119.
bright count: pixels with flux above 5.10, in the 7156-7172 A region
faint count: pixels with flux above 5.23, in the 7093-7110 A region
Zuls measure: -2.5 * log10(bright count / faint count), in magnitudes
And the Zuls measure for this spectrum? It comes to -1.2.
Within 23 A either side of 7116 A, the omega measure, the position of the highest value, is 7117.91 A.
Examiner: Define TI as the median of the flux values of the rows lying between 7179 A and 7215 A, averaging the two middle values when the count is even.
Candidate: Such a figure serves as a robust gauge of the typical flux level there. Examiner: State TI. 4.88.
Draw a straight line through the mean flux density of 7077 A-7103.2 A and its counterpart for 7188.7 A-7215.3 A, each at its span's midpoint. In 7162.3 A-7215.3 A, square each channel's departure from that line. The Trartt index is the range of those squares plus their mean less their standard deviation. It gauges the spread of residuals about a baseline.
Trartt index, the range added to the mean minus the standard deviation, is 0.43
